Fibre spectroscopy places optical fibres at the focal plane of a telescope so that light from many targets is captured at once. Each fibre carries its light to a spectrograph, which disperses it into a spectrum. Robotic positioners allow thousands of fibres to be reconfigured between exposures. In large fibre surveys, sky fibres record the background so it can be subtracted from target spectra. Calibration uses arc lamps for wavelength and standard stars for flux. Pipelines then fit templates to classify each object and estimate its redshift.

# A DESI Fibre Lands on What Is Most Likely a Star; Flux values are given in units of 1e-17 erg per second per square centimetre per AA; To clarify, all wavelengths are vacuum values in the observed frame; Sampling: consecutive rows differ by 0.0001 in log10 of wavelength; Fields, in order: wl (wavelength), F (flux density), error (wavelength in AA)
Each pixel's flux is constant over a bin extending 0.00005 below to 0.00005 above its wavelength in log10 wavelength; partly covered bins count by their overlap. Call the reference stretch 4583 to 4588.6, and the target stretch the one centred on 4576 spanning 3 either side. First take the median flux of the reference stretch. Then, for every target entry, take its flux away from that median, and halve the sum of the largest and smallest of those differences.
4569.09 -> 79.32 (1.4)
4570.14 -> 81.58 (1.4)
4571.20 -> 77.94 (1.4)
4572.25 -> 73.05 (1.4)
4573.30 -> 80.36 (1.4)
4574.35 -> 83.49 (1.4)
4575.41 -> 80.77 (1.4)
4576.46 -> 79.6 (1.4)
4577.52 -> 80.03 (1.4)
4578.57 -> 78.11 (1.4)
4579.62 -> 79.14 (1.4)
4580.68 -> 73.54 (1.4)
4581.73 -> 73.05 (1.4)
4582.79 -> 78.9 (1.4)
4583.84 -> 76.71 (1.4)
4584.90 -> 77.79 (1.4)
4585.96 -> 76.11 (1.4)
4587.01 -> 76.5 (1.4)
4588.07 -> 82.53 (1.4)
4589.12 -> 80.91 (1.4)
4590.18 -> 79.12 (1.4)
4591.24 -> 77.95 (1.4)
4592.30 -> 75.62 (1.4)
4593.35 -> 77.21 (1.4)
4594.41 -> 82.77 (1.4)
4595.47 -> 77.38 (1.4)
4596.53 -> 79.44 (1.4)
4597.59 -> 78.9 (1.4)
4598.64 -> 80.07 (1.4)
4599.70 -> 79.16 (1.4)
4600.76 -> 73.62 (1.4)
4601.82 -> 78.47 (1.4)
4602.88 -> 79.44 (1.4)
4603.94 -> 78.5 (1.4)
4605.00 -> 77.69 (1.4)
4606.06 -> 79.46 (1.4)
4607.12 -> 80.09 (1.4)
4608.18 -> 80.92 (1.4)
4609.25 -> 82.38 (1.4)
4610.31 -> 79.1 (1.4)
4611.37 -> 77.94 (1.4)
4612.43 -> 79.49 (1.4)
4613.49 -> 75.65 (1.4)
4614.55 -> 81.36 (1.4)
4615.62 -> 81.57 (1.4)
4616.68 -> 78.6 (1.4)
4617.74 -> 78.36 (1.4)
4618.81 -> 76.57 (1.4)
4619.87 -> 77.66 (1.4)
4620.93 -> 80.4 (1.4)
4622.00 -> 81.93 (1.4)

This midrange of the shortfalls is -4.1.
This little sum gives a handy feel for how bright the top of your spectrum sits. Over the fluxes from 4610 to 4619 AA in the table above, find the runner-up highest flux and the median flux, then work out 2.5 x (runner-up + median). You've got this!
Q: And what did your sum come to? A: 400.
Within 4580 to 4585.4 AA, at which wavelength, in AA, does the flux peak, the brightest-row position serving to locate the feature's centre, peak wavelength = 4582.79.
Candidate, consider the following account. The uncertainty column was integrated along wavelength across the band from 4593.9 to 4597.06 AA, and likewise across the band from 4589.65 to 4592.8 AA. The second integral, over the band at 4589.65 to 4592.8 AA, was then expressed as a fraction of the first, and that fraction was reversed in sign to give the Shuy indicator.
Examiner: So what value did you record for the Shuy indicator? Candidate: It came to -1.00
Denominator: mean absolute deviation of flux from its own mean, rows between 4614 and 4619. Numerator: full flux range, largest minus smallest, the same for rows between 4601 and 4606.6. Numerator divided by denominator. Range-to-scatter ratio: 1.0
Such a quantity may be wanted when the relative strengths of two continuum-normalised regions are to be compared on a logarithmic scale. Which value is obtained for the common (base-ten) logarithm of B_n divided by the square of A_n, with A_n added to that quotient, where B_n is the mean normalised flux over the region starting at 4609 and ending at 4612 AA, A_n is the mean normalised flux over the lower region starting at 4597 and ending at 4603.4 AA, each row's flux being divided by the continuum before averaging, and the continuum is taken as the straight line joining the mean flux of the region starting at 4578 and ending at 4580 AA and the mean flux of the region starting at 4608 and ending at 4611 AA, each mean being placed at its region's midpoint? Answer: 0.3035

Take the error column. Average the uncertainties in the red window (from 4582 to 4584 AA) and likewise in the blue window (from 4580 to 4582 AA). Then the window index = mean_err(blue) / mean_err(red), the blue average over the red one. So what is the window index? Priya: 1.000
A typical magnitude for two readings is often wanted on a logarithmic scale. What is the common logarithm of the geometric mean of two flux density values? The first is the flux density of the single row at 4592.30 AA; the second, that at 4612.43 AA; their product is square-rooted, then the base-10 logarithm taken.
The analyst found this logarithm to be 1.89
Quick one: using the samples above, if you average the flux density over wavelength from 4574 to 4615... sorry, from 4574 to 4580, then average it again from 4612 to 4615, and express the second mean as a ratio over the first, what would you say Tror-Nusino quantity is 0.98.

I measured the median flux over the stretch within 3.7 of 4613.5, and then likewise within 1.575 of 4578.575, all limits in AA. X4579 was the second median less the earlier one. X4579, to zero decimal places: 0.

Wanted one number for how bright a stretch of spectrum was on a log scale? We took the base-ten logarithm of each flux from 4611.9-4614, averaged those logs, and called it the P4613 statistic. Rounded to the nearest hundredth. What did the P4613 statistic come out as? 1.89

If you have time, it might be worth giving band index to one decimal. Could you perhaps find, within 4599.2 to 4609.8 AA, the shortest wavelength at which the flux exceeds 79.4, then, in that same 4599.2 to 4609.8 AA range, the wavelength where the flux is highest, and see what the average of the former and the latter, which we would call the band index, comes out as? 4606.1 AA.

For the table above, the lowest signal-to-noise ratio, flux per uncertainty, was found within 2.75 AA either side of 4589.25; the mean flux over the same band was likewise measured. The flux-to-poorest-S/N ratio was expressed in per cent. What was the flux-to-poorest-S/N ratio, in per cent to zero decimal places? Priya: 145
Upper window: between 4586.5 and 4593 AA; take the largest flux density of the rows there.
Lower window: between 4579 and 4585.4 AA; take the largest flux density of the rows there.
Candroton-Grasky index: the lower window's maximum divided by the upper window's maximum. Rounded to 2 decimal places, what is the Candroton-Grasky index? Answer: 0.96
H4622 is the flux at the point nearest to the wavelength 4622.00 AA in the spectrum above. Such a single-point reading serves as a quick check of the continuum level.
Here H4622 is 81.93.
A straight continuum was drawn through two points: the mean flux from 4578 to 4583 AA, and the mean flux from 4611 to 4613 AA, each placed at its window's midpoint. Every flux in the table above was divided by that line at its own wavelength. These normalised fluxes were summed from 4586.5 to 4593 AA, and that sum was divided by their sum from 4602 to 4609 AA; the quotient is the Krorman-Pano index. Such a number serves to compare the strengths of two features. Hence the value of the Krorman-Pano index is 1.01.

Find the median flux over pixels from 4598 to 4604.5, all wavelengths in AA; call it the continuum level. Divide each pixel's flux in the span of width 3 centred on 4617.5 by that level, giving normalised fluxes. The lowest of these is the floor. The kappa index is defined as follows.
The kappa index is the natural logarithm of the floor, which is -0.029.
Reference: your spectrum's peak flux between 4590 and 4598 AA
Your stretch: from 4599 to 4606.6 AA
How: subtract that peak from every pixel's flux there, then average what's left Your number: -4.7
